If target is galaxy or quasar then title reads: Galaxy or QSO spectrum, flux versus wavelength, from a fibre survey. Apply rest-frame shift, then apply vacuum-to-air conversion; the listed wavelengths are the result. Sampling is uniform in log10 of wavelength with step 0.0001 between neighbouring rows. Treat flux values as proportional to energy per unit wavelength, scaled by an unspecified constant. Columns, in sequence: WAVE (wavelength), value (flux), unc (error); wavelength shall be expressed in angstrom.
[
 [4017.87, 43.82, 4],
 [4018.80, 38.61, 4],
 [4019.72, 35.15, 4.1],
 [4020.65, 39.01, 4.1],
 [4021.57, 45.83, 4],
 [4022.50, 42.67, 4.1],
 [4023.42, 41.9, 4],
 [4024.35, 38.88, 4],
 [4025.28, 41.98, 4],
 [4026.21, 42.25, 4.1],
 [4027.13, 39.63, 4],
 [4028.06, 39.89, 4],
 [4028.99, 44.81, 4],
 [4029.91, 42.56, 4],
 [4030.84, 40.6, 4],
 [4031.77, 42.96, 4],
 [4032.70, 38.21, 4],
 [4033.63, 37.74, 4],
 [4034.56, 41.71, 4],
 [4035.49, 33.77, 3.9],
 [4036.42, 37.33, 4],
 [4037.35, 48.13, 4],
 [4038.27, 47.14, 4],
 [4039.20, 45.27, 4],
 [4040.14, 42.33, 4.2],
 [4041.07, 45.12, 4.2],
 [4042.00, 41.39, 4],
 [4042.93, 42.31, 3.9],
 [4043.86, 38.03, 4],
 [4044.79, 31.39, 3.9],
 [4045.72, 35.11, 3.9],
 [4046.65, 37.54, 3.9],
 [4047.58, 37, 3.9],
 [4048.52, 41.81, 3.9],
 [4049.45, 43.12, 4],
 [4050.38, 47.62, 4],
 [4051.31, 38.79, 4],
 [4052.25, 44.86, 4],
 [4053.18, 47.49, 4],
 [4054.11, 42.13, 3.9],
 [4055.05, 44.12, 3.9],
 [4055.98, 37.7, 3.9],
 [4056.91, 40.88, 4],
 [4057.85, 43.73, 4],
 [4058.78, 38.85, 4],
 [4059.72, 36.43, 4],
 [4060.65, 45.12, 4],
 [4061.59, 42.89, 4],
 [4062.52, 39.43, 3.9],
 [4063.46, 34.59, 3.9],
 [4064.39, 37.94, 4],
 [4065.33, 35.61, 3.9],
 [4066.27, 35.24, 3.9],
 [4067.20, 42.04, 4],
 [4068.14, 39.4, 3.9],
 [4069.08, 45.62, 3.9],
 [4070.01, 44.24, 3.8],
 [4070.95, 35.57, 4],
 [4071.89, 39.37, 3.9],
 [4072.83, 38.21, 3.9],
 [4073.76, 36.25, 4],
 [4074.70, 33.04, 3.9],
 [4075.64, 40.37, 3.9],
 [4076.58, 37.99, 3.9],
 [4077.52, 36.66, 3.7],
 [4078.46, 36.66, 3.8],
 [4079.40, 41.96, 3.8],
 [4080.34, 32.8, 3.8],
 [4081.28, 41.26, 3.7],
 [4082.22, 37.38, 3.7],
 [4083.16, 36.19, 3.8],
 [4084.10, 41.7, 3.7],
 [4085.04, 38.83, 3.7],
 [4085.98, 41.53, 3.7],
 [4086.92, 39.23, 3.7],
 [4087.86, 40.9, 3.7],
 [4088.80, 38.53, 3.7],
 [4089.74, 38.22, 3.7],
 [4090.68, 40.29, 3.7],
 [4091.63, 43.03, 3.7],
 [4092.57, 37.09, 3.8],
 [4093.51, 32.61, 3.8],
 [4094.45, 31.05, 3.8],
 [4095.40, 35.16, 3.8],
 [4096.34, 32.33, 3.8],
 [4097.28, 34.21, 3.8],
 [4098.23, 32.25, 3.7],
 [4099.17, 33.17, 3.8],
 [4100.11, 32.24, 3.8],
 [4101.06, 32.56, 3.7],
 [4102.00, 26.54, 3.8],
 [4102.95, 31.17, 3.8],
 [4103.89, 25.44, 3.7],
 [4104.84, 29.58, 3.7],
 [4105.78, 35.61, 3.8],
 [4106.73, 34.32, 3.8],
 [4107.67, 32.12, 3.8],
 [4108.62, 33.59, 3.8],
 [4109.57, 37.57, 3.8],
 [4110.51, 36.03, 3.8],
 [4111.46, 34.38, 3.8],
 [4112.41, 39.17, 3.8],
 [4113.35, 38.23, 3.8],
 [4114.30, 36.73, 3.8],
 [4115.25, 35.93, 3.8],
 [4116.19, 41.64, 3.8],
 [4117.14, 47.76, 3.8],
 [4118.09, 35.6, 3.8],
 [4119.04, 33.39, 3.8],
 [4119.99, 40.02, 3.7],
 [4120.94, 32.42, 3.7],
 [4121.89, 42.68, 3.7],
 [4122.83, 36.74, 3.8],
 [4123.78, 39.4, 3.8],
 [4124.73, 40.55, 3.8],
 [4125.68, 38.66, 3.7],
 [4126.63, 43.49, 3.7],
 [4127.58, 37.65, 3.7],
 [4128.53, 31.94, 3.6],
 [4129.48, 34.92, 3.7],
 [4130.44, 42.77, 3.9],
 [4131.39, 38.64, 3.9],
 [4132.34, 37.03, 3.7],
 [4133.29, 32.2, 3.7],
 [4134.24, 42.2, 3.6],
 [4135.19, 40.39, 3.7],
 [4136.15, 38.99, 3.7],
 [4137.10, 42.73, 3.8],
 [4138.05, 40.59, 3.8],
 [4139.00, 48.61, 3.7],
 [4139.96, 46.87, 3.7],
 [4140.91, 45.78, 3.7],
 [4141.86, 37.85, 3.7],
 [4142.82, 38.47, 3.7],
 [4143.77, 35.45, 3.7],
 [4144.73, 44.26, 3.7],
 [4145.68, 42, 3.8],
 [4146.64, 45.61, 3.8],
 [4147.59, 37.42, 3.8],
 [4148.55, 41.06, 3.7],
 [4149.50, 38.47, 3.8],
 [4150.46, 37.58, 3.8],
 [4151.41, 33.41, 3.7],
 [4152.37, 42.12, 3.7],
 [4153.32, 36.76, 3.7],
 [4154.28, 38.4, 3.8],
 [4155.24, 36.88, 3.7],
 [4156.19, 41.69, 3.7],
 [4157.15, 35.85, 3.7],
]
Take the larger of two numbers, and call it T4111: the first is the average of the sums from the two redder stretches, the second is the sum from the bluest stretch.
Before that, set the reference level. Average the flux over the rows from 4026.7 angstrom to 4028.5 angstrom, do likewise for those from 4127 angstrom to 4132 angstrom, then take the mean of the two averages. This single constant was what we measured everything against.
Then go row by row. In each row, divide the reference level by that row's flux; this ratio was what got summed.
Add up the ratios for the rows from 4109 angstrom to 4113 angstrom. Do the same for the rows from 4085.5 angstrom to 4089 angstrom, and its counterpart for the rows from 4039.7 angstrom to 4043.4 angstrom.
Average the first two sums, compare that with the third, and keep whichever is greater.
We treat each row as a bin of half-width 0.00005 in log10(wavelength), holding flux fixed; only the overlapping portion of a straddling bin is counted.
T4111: 4.0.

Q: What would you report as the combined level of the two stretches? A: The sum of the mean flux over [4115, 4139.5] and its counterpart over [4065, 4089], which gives 78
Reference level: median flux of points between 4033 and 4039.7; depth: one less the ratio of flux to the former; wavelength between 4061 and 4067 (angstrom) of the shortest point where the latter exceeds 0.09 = 4063.46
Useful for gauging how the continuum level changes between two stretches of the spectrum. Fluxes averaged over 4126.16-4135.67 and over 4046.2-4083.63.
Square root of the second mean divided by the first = 1.02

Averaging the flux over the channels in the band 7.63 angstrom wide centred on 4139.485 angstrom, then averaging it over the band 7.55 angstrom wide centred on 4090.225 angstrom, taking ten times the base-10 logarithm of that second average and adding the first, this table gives 58.4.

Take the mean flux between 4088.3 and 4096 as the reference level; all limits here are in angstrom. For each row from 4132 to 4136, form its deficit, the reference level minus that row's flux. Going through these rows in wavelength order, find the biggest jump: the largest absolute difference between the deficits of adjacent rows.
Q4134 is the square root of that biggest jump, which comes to 3.2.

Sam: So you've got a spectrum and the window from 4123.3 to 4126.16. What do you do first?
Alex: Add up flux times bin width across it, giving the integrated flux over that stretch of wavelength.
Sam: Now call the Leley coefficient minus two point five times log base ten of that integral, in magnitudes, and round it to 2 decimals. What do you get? -5.13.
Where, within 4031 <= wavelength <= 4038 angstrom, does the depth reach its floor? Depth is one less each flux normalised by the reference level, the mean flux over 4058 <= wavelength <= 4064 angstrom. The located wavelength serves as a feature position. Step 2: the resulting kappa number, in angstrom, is 4037.35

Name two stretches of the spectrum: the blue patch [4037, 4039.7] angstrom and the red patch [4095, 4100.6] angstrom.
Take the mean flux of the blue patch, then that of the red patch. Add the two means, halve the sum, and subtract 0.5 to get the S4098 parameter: 39.5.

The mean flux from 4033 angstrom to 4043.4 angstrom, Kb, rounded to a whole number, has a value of 42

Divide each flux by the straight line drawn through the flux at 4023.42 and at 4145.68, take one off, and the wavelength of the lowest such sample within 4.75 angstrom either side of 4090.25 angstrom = 4094.45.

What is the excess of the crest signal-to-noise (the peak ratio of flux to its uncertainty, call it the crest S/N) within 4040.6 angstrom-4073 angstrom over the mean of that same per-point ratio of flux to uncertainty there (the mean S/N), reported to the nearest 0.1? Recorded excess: 1.7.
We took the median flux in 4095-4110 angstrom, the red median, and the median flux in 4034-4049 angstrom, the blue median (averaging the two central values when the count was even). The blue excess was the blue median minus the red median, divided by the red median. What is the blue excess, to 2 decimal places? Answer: 0.28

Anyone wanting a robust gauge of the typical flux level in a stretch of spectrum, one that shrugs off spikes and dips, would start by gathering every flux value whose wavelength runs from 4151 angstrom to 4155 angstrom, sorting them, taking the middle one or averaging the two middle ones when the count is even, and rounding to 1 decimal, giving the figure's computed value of 37.6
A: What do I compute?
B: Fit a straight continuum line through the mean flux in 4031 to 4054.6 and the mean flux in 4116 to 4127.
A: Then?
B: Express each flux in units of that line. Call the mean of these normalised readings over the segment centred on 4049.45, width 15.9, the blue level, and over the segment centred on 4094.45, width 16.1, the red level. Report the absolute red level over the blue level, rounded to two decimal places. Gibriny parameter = 0.89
